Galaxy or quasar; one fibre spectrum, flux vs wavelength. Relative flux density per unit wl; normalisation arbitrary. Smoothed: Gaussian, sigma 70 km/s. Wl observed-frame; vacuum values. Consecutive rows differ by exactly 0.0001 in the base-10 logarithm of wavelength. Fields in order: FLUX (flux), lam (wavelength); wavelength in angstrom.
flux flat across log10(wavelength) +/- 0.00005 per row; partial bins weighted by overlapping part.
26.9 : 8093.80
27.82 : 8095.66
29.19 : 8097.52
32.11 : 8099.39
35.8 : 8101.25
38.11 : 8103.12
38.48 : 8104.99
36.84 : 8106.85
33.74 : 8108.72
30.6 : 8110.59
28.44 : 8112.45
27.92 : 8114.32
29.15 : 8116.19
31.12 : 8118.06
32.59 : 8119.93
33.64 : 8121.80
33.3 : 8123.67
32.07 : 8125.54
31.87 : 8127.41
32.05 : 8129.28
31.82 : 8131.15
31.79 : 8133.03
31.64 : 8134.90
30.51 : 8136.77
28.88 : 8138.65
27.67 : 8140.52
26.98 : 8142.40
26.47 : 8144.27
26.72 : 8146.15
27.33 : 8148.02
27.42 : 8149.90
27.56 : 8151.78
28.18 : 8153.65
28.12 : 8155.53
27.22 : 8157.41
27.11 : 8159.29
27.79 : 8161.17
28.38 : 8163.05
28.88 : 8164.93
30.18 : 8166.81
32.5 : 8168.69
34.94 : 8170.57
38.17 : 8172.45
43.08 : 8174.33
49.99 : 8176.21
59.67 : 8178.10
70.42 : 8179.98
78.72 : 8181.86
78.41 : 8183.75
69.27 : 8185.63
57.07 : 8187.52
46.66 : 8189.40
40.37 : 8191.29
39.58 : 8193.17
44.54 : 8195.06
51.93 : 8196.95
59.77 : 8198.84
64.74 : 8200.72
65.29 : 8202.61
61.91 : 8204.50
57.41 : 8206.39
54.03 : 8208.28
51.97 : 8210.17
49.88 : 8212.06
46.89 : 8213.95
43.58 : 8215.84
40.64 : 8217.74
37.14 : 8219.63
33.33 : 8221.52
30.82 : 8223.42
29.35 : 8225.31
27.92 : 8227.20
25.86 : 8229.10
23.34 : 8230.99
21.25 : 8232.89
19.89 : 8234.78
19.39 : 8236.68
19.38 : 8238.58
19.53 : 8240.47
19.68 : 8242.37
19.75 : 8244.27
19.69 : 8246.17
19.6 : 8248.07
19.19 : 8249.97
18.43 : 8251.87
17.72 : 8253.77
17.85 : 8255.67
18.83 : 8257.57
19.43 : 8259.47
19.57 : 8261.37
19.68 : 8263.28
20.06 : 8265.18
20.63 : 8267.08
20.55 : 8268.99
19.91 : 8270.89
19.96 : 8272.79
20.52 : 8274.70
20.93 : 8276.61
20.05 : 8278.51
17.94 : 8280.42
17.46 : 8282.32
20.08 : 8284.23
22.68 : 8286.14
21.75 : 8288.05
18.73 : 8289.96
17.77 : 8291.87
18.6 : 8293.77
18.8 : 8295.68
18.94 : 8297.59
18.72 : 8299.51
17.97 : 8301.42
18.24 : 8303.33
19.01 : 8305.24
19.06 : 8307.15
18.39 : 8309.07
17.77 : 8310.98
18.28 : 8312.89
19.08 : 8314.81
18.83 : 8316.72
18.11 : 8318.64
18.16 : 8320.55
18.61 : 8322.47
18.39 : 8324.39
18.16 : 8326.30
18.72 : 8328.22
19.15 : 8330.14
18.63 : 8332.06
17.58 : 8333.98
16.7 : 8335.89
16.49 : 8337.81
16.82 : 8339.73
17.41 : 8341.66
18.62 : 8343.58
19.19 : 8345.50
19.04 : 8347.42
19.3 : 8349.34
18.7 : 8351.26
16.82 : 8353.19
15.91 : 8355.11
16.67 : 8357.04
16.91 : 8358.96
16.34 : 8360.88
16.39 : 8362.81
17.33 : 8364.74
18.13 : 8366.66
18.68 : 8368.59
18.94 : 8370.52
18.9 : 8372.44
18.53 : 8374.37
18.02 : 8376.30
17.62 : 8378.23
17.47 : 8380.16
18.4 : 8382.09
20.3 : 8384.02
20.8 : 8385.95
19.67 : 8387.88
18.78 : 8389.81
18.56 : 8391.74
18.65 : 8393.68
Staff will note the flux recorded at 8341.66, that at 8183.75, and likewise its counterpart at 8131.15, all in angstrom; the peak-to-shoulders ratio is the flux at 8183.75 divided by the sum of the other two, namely 1.6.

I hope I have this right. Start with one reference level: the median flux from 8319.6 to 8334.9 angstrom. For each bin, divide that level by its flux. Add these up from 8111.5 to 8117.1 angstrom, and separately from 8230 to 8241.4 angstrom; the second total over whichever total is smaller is 2.80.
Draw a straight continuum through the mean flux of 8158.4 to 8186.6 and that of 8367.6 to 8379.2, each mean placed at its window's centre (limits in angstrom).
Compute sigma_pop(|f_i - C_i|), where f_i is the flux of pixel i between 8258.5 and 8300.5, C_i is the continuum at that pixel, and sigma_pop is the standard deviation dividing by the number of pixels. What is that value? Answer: 1.8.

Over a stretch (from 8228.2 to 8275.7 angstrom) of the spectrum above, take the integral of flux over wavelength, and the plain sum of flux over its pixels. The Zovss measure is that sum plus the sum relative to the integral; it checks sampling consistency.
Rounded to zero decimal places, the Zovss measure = 500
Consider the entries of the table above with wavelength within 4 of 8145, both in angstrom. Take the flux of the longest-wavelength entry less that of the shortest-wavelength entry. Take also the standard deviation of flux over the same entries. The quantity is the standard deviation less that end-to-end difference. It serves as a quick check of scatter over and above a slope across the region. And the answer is 0.0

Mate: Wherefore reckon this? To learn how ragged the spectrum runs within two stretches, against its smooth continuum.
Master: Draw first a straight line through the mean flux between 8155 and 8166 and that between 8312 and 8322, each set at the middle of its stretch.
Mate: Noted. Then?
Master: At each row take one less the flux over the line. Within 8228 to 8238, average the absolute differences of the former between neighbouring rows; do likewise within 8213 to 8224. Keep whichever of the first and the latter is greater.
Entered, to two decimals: 0.12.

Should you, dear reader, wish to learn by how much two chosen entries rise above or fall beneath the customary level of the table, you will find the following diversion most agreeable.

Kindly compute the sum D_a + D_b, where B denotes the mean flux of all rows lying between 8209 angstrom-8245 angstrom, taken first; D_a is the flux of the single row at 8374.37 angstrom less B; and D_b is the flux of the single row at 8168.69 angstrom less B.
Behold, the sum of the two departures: -10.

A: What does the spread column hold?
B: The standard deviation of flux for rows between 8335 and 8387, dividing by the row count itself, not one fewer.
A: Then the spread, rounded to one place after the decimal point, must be 1.2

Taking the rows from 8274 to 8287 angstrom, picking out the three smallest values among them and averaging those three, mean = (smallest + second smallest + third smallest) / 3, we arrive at 18.5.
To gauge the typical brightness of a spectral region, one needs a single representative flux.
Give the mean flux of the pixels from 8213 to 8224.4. 39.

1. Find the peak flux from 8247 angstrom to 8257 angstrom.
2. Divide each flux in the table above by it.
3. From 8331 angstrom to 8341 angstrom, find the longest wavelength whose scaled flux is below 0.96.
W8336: 8339.73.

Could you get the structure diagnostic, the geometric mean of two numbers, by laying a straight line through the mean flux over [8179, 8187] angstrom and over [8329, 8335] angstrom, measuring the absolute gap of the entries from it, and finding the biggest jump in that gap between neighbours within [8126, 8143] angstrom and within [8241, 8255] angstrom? 0.85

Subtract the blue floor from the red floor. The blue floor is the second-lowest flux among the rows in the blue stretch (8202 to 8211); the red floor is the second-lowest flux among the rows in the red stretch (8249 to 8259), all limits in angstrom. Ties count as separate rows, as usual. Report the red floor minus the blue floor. -36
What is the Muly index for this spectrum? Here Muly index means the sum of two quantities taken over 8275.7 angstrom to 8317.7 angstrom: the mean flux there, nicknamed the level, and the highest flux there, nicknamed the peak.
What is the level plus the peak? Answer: 42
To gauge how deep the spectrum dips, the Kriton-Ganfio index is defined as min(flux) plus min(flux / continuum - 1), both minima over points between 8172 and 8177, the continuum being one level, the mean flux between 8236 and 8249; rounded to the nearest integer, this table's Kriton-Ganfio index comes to 39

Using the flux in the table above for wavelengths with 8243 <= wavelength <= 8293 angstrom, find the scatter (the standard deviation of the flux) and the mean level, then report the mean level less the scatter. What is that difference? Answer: 18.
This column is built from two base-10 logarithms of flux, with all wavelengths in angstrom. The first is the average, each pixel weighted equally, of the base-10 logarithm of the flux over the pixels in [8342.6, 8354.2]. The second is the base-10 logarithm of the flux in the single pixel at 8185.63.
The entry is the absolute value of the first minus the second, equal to 0.57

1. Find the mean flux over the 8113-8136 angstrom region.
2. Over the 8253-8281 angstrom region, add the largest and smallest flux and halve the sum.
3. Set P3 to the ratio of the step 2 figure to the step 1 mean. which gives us 0.61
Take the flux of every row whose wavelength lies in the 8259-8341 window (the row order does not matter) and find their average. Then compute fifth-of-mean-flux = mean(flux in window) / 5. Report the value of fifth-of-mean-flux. 3.8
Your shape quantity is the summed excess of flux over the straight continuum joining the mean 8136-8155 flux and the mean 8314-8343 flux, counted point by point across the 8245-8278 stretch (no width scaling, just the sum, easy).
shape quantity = -35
